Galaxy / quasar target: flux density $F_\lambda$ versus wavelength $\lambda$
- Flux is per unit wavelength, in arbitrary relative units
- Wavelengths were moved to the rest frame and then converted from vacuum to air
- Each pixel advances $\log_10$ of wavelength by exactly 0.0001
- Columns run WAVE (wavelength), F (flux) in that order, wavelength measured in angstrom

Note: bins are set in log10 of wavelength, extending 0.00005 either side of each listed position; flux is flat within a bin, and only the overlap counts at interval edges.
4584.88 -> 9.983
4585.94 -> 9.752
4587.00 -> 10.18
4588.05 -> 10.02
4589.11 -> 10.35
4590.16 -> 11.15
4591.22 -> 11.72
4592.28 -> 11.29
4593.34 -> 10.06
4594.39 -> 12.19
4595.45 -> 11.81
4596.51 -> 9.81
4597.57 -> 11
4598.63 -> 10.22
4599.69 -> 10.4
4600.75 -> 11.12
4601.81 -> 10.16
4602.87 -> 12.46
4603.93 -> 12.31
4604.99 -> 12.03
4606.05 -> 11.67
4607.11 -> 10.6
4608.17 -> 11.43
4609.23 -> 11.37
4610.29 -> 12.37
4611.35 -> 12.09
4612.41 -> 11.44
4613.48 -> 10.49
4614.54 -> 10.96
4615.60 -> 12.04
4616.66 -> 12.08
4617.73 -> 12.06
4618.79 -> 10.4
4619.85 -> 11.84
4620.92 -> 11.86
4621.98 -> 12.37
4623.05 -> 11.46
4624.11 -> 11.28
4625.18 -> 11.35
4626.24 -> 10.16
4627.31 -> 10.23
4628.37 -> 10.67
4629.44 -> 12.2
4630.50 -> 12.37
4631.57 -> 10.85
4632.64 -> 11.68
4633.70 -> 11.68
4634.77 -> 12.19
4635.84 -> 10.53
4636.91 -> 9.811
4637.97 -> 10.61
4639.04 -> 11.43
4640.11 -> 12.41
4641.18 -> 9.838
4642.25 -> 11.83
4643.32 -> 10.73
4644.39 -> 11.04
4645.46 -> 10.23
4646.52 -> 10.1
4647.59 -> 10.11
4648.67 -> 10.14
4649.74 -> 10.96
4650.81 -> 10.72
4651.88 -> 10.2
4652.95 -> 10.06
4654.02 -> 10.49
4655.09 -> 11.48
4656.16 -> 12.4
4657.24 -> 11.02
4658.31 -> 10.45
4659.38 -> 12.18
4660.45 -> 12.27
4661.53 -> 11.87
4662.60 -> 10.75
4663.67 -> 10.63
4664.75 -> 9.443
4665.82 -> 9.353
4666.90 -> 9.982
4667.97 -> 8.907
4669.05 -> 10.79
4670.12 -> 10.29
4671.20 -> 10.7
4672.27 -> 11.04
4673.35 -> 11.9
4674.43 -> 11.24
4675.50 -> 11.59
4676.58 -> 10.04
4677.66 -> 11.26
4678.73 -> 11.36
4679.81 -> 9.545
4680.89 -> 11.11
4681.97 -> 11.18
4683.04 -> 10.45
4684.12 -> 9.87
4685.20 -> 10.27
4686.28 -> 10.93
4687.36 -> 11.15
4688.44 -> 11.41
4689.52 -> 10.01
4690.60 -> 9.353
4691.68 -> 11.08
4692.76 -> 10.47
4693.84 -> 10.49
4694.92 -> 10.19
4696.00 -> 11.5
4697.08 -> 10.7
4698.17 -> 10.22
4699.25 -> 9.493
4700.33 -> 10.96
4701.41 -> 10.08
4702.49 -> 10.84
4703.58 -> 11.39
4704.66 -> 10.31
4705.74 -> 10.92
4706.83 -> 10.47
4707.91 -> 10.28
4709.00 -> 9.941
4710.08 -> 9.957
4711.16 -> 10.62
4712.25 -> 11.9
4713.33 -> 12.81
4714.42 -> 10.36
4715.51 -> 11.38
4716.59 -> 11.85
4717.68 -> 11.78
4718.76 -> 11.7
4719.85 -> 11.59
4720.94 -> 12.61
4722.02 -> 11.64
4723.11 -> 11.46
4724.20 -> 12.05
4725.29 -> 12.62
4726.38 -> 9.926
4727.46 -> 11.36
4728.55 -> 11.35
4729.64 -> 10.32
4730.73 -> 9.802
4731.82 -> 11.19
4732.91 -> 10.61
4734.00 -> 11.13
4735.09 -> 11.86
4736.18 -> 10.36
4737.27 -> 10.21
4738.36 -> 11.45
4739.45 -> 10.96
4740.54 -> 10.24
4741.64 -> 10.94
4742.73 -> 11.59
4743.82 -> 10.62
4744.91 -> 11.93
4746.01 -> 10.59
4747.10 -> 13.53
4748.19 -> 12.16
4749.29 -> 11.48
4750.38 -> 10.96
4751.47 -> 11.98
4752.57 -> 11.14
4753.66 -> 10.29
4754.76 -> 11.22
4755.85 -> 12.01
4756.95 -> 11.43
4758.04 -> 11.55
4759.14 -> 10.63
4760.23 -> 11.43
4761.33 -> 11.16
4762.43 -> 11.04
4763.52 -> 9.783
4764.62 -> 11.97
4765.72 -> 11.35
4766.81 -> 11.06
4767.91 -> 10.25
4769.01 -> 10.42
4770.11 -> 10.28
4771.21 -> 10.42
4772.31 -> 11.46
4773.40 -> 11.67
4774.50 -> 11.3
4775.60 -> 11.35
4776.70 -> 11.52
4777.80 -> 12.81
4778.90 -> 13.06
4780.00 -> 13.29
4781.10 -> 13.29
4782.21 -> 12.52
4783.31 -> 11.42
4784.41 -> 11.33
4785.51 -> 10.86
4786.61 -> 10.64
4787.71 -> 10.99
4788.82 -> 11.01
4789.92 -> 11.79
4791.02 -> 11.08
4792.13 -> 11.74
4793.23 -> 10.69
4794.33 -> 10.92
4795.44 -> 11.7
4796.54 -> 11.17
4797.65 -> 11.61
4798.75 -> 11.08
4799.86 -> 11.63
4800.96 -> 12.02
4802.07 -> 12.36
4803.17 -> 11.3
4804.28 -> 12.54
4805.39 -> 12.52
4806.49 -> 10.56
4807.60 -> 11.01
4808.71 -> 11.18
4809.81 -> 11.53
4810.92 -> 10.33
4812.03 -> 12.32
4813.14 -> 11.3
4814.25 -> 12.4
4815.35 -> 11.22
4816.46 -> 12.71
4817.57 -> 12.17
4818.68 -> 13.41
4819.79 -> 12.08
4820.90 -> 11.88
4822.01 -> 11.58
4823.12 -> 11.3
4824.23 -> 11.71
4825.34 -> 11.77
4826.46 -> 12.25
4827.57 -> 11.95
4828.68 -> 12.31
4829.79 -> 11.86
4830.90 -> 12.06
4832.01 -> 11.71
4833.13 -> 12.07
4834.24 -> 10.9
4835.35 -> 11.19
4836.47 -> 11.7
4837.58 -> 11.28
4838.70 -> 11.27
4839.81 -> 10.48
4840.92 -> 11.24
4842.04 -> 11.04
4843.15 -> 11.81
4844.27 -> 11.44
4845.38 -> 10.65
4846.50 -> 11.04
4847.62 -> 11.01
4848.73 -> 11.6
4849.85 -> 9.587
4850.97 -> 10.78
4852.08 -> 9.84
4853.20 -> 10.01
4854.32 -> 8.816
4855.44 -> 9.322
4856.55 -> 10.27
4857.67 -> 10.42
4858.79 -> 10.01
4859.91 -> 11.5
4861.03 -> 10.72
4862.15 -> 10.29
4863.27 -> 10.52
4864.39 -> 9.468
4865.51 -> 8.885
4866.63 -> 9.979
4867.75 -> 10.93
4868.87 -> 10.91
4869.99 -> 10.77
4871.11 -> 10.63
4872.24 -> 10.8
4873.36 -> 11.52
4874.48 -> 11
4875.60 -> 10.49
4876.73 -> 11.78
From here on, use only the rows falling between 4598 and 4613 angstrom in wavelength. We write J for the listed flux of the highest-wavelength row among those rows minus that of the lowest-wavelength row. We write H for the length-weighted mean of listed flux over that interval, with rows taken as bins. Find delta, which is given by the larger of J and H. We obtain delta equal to 11.4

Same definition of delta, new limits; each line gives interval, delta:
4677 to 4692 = 10.6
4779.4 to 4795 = 11.5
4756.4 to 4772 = 10.9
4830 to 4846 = 11.4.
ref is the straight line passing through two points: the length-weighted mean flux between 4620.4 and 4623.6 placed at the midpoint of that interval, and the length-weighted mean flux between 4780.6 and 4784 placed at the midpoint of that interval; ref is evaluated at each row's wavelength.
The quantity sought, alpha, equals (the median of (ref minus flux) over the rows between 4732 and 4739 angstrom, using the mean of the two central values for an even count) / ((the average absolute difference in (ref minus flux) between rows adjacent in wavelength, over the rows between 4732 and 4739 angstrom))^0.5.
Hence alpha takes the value 1.46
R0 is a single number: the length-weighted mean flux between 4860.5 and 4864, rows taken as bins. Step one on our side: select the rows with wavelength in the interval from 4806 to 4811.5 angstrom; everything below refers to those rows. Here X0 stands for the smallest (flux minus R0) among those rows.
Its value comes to -0.12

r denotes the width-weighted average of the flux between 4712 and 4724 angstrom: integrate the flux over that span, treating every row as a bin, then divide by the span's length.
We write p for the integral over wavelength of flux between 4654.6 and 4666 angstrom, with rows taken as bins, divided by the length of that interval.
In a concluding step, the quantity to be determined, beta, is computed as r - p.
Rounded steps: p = 11.13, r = 11.7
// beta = 0.61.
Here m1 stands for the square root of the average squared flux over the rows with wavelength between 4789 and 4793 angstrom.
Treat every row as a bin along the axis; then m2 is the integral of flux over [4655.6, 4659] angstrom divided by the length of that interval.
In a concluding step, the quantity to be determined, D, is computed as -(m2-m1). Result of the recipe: 0.2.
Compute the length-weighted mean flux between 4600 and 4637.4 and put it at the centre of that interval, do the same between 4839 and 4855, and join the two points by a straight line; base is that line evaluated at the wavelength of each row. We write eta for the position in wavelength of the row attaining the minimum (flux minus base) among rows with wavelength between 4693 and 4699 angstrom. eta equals 4694.92 angstrom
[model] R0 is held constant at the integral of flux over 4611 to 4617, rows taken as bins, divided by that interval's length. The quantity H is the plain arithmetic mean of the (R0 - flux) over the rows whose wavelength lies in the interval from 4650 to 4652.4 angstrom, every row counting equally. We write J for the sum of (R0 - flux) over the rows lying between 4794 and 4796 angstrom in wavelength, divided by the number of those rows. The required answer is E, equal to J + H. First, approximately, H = 1.0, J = 0.18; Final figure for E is 1.2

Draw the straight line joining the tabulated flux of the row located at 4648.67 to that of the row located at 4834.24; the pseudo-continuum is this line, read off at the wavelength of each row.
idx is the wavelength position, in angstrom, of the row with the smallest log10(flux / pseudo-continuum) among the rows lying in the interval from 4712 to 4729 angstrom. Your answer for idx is 4726.38 angstrom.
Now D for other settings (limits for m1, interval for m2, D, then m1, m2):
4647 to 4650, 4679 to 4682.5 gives -0.2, 10.4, 10.6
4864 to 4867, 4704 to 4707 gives -1.2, 9.5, 10.6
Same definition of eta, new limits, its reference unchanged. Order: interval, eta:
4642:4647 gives 4646.52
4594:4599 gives 4596.51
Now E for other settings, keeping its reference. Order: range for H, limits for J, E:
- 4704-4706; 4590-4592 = 0.9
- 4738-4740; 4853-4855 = 2.4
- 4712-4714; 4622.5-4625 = -0.8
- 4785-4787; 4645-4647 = 2.1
